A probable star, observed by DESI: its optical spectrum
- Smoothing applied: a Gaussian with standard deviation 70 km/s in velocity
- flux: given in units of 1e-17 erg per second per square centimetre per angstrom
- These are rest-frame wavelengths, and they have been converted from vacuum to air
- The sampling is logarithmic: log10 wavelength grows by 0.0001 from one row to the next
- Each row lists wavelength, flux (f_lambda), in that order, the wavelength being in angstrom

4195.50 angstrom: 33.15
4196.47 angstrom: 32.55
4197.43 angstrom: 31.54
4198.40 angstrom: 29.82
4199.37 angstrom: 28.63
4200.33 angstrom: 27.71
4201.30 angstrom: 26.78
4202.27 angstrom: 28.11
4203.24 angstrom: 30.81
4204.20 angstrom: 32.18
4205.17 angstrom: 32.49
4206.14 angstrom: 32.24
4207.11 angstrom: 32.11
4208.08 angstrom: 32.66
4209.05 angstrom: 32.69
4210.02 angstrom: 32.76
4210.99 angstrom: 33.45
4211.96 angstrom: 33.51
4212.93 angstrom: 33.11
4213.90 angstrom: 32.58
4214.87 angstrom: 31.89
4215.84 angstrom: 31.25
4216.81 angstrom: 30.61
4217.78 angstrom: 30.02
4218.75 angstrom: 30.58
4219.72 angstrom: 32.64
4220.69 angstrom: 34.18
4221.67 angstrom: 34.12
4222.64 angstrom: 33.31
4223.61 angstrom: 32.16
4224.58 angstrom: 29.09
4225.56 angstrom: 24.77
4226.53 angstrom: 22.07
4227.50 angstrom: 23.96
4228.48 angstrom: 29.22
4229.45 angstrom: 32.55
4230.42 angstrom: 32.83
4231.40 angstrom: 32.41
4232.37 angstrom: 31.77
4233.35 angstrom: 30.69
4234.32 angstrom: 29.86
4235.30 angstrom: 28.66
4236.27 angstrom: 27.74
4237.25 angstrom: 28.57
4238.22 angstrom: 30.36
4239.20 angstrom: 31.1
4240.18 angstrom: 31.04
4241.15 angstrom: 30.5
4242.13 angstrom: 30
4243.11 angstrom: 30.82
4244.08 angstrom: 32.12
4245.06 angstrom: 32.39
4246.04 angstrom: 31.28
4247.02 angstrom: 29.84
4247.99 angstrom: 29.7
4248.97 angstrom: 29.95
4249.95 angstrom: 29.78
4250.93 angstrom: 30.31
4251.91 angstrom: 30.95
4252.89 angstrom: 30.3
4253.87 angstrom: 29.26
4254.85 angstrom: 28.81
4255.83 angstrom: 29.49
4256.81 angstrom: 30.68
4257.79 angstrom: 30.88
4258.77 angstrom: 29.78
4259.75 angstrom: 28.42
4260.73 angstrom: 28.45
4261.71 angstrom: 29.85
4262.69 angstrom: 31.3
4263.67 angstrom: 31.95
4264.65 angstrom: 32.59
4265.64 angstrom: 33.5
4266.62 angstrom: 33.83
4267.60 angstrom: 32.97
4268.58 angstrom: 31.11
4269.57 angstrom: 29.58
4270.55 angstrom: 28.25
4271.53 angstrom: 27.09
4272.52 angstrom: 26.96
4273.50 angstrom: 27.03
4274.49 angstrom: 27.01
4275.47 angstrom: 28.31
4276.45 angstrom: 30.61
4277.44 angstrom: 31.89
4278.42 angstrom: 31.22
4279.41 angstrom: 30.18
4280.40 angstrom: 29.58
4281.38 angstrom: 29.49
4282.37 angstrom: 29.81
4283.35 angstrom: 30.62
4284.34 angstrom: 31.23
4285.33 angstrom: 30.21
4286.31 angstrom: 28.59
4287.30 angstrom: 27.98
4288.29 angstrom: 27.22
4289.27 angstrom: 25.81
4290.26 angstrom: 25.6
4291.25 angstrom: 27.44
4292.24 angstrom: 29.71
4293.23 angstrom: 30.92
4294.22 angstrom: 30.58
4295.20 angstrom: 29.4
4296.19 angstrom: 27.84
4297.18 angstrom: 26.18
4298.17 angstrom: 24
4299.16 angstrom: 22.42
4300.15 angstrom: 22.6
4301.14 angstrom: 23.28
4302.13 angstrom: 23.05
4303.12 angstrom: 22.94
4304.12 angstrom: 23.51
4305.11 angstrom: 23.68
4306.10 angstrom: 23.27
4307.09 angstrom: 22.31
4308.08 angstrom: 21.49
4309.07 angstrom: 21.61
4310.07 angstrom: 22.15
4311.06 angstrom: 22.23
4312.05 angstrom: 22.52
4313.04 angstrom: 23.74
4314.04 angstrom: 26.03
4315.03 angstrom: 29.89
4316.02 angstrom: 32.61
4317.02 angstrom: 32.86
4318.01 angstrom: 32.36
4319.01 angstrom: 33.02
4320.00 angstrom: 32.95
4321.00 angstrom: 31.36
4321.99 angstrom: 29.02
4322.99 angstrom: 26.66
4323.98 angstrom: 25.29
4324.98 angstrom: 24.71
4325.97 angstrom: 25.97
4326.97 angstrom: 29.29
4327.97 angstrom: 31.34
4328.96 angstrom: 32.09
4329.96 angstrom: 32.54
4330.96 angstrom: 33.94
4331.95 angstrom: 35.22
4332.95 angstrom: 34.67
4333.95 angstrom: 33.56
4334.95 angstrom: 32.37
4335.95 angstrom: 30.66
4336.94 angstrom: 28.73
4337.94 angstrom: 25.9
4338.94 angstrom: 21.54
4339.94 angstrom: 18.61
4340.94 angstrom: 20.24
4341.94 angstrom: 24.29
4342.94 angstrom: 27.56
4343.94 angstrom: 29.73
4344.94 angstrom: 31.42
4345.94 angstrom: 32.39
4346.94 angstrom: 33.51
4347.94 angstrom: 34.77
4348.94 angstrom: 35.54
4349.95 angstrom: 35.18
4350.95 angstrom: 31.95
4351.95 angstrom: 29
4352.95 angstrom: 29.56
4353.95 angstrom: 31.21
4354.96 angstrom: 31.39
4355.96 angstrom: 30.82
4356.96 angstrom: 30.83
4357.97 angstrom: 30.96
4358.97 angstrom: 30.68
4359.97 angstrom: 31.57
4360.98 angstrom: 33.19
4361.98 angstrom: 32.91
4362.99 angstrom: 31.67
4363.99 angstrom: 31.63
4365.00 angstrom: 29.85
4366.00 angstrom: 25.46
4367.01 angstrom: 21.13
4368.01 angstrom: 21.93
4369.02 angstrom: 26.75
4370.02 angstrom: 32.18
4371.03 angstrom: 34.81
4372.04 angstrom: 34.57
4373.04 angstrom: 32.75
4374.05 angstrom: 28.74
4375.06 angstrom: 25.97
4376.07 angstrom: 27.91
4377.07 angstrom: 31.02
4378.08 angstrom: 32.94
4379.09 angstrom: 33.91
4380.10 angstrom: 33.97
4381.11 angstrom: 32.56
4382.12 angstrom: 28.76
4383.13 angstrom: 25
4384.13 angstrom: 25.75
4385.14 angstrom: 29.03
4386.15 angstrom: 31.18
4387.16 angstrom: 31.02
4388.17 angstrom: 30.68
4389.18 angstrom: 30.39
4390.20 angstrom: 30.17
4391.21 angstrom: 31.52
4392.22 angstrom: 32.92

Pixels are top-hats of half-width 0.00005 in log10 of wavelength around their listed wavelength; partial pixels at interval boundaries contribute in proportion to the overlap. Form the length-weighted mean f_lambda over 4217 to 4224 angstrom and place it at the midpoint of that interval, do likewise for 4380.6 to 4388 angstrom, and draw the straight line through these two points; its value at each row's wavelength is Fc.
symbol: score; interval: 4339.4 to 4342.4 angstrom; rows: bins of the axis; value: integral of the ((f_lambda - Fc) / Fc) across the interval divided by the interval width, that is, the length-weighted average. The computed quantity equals -0.30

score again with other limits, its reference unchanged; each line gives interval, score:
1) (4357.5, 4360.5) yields 0.05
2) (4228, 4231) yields -0.02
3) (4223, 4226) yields -0.10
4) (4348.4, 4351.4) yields 0.15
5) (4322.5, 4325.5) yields -0.16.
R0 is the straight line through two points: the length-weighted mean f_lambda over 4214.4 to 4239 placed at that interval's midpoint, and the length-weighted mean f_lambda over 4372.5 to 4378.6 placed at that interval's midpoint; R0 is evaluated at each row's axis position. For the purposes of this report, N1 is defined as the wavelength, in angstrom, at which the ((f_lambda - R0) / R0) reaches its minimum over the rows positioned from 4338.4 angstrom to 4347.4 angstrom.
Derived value 4339.94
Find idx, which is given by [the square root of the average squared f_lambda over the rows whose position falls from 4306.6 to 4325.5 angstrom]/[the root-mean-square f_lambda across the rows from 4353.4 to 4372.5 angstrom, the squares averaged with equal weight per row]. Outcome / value 0.90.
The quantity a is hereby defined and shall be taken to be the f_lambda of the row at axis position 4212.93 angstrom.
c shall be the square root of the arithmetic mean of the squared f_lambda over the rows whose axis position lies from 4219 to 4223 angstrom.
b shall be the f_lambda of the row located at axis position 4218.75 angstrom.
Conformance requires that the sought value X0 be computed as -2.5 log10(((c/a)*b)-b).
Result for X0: 0.9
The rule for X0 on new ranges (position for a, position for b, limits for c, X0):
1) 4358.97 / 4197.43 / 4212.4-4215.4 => -0.7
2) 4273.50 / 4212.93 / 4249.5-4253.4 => -1.5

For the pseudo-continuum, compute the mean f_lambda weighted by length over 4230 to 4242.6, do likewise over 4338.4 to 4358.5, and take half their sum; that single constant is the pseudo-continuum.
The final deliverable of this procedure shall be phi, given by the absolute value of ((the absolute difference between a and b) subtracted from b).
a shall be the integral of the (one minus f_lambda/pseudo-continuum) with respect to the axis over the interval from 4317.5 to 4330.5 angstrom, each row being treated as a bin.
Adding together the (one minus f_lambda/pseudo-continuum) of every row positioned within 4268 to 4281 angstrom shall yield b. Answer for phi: 0.09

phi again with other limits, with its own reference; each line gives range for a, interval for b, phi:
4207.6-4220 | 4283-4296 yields 0.90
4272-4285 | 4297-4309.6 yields 0.18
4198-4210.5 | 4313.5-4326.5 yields 0.31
